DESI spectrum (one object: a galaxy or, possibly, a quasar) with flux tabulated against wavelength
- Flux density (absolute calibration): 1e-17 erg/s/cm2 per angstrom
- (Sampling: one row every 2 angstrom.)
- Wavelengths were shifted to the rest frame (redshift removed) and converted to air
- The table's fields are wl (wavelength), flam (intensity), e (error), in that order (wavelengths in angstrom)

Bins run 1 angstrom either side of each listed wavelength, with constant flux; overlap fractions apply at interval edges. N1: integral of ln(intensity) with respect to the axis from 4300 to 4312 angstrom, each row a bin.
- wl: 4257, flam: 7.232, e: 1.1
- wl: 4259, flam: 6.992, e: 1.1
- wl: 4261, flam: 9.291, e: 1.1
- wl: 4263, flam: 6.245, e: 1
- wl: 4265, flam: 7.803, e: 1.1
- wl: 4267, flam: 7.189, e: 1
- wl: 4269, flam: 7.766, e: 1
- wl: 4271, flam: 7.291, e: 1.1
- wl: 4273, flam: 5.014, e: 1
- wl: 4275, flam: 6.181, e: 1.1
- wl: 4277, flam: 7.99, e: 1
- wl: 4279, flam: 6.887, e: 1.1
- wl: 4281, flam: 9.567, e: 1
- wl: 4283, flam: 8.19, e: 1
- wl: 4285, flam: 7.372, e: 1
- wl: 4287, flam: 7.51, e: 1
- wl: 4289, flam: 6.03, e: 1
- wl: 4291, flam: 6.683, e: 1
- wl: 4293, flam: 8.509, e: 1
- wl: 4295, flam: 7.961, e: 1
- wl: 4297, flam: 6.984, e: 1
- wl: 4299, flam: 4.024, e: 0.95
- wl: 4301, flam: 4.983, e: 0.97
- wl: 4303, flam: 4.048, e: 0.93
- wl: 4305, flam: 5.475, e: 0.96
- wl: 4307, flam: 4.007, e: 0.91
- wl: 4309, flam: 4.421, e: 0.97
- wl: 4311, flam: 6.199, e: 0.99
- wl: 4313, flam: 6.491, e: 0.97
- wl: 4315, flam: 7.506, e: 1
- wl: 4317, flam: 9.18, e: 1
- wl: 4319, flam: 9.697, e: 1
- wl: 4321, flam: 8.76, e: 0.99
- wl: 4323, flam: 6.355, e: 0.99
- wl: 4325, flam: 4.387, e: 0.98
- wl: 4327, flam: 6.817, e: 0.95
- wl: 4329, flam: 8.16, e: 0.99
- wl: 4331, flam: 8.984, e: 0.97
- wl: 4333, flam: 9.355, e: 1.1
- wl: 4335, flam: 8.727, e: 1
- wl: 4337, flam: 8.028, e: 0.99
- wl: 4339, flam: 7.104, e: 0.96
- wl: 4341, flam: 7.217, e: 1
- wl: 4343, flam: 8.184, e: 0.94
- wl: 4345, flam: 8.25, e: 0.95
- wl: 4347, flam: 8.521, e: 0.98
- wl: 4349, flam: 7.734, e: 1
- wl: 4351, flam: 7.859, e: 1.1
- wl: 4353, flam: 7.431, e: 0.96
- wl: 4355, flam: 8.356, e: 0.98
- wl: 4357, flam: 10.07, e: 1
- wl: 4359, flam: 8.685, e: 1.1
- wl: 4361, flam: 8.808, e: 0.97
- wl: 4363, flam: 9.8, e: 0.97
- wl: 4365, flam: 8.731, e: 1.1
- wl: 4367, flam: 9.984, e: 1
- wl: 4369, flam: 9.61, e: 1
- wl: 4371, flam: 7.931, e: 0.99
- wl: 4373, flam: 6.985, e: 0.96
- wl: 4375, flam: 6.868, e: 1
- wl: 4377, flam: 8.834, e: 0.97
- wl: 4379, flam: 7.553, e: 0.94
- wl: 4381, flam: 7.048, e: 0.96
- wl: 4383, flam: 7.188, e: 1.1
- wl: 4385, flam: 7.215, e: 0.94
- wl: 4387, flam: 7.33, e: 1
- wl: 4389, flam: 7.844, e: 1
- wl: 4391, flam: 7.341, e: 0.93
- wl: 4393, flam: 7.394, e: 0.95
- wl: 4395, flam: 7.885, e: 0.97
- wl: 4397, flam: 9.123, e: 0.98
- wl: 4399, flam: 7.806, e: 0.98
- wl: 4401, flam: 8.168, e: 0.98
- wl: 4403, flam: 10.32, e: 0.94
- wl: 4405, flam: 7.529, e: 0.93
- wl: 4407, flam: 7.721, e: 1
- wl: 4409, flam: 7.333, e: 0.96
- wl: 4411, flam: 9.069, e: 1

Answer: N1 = 18.8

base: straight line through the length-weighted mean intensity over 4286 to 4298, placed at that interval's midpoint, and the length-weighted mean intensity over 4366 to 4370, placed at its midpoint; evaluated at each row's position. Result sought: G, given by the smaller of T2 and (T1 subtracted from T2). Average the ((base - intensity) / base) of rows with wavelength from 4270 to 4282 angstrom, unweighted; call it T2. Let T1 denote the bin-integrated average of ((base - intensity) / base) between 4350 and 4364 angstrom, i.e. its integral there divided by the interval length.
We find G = -0.13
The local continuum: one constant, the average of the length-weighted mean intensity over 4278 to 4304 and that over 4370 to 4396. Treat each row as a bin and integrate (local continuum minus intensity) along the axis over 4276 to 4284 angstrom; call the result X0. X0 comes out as -8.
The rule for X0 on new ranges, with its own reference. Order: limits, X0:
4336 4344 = -4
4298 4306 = 20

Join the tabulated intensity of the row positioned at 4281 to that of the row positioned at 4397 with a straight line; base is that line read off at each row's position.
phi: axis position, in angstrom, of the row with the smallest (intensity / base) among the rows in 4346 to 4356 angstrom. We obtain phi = 4353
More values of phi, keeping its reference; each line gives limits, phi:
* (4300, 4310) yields 4307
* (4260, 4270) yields 4263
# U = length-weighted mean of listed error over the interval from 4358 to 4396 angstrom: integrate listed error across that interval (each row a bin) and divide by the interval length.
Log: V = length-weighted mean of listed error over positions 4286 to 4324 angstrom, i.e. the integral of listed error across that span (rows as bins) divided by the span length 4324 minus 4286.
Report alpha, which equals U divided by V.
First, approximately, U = 0.992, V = 0.981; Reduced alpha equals 1.01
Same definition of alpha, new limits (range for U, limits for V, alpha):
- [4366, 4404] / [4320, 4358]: 0.99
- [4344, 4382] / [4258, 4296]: 0.97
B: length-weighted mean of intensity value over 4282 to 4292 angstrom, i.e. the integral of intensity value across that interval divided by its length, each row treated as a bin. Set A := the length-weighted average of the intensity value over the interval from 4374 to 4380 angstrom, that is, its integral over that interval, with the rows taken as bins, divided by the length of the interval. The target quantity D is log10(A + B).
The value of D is 1.17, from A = 7.8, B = 7.2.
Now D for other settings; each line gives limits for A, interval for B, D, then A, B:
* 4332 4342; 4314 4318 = 1.22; 8.1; 8.3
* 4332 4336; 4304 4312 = 1.15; 9.0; 5.0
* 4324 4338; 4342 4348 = 1.21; 7.8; 8.3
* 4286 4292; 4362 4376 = 1.18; 6.7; 8.6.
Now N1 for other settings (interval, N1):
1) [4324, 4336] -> 24.2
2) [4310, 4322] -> 24.7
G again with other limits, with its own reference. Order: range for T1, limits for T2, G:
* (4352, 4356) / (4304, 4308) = 0.23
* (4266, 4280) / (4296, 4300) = 0.26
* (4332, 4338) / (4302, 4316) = 0.31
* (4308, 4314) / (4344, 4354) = -0.15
